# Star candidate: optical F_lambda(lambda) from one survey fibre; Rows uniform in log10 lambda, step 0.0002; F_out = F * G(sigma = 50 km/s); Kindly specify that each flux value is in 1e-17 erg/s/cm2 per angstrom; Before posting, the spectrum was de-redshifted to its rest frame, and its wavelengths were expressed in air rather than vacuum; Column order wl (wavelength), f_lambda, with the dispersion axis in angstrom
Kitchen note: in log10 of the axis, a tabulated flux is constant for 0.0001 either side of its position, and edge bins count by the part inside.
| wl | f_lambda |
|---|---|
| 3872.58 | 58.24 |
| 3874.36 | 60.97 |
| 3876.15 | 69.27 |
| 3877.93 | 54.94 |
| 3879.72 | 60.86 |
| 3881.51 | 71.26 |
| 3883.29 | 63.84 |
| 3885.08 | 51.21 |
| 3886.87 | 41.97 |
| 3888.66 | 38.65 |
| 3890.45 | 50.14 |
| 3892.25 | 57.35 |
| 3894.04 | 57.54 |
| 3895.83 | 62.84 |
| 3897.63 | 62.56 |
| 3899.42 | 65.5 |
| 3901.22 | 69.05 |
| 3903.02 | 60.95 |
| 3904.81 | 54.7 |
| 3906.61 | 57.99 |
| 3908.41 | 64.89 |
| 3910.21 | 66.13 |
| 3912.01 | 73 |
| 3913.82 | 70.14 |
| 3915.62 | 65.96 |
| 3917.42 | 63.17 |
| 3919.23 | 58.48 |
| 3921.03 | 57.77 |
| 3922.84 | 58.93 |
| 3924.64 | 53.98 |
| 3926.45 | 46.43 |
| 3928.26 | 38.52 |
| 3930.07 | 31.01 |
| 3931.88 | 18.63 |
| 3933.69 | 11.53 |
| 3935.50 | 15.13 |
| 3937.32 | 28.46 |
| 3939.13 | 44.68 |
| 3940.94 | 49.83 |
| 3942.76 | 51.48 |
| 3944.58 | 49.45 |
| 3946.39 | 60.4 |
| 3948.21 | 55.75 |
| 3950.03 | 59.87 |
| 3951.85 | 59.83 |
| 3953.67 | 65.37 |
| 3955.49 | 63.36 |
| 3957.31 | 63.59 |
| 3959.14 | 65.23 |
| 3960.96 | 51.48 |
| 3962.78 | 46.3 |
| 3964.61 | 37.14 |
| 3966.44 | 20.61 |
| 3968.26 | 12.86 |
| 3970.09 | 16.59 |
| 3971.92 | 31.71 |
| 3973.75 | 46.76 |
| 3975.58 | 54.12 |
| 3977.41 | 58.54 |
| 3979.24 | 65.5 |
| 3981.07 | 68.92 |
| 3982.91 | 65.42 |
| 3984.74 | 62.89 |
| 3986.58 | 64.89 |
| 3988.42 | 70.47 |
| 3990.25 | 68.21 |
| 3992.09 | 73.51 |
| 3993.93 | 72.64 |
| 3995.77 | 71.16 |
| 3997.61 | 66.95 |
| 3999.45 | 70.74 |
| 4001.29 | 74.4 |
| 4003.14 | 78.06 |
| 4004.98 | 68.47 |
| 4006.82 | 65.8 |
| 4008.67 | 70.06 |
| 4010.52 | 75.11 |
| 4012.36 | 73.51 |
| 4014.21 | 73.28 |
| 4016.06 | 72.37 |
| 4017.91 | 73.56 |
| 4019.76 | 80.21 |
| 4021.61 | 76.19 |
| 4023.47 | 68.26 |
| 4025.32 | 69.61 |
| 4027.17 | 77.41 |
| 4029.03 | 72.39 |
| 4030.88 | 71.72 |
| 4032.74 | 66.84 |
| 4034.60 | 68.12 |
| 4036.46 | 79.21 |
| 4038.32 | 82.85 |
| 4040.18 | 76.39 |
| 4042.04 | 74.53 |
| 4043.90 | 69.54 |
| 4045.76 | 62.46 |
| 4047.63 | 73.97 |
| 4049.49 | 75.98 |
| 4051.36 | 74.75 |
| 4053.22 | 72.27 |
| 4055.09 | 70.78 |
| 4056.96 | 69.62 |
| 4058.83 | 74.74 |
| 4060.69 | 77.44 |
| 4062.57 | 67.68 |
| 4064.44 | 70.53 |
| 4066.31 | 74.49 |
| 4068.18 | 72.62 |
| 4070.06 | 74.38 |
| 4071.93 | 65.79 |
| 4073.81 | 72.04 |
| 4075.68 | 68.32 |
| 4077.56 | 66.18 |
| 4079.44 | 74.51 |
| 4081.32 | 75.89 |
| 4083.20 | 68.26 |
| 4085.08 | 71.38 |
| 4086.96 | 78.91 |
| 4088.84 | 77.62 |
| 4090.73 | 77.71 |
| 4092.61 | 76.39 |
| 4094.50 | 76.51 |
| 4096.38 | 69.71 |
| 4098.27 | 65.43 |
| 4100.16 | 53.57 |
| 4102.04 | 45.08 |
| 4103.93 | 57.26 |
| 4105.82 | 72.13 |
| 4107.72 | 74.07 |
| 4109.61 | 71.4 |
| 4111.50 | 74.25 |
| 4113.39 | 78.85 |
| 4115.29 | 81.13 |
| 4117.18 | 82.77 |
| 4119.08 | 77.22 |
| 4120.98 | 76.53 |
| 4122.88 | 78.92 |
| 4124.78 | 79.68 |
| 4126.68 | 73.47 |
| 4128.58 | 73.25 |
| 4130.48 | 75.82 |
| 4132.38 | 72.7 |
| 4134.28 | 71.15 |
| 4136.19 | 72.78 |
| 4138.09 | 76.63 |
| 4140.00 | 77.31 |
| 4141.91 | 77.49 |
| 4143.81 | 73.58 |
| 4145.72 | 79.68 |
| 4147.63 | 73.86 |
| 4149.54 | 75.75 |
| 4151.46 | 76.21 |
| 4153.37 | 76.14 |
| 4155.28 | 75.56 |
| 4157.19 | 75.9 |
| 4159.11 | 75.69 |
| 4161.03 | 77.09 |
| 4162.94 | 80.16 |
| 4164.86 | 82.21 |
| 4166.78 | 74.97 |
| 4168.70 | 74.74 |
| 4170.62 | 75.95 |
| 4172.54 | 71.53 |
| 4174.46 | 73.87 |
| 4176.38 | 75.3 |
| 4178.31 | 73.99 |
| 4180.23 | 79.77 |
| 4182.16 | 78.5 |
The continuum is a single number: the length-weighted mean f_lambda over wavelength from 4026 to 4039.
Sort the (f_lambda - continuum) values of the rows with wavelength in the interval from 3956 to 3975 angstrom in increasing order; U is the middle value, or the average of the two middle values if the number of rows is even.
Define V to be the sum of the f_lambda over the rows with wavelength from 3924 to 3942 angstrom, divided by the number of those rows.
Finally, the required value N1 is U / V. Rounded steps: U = -32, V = 33.8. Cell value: -0.95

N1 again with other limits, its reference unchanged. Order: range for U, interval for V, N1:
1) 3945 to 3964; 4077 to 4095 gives -0.18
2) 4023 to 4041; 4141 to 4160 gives -0.02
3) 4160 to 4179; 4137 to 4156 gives 0.02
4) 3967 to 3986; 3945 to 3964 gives -0.30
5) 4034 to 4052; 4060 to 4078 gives 0.01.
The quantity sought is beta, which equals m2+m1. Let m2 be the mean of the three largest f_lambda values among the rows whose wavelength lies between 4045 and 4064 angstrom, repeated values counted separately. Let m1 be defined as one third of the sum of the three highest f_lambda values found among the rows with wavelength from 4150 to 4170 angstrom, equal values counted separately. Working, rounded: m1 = 80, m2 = 76.1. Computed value 156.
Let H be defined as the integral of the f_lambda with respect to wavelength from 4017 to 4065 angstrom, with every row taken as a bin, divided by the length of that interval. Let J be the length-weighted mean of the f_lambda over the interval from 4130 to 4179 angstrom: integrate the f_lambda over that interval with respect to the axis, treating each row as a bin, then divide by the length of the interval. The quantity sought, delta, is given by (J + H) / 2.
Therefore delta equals 74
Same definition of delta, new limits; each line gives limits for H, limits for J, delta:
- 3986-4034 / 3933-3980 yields 59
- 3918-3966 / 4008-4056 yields 60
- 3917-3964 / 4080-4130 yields 61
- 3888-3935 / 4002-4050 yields 64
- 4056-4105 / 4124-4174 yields 73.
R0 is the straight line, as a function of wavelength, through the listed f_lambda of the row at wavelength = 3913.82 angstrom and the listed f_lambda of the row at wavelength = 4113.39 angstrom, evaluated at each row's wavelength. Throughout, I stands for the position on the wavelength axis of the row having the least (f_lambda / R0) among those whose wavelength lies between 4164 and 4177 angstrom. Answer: 4172.54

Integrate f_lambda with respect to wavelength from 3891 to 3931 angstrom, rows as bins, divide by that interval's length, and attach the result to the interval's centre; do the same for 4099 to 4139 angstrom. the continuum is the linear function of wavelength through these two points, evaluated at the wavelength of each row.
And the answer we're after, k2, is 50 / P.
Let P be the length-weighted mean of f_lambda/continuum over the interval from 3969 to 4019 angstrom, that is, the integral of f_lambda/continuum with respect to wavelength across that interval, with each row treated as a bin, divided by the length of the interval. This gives 50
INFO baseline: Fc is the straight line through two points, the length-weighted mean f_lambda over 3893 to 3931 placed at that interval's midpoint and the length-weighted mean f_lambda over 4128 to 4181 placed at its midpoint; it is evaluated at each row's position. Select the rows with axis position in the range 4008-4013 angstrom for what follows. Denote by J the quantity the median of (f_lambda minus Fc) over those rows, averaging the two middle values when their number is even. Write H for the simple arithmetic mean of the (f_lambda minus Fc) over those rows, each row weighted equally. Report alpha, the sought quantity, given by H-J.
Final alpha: -0.49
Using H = 7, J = 7.6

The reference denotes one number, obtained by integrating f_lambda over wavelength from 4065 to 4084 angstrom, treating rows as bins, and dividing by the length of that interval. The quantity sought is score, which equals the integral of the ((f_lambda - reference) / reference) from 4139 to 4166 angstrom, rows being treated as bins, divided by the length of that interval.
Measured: 0.08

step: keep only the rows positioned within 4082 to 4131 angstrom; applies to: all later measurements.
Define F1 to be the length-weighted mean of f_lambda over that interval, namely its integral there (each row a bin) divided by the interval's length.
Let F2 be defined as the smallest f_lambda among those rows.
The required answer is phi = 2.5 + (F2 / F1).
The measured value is 3.12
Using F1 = 73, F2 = 45.08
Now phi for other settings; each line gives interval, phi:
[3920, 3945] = 2.79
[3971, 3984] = 3.07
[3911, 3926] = 3.37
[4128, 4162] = 3.44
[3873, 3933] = 2.83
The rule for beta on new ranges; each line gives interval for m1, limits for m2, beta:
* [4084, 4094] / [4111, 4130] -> 159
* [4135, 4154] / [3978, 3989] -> 146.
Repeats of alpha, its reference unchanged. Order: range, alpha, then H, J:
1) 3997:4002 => -0.04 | 6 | 5.7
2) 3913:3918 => 0.46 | 7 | 6.7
